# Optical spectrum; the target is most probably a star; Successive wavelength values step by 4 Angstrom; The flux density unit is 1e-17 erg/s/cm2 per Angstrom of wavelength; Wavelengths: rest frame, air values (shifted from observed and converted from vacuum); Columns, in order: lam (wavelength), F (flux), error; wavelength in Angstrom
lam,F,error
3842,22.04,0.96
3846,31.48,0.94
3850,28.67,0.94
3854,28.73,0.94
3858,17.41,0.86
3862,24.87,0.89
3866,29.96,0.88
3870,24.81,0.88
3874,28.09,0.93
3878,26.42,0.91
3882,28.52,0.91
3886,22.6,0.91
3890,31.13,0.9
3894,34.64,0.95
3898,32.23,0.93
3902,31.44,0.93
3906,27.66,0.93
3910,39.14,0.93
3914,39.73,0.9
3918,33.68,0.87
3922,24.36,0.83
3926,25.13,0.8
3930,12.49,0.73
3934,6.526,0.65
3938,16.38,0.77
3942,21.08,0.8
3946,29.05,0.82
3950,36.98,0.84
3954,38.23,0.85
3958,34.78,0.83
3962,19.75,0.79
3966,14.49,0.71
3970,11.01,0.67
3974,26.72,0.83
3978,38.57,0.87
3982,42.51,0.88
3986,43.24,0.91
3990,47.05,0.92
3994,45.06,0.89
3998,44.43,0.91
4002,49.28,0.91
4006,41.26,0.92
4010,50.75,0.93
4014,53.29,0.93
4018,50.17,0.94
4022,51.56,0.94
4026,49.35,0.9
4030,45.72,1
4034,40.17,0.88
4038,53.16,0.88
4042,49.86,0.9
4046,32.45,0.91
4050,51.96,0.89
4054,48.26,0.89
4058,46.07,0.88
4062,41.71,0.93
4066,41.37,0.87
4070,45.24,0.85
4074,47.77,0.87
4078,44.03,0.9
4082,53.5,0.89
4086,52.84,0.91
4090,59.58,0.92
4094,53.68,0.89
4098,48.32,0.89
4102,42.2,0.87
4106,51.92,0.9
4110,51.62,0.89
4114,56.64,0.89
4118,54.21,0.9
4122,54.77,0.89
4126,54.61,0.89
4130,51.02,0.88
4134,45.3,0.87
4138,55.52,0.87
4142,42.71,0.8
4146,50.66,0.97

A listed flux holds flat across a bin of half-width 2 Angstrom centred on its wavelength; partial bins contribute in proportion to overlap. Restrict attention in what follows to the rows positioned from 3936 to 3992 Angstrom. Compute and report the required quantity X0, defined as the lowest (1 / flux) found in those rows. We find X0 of 0.0213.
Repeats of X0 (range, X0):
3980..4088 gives 0.0187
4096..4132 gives 0.0177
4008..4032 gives 0.0188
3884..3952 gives 0.0252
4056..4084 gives 0.0187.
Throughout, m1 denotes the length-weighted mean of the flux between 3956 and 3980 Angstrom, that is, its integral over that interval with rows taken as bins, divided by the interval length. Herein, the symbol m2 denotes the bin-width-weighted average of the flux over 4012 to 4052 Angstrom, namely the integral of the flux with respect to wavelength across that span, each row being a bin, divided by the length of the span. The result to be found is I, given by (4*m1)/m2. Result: 2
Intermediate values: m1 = 24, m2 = 47.8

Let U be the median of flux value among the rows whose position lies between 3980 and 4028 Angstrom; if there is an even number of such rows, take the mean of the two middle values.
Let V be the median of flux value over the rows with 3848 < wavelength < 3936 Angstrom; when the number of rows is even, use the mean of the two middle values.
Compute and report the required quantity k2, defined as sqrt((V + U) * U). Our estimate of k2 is 61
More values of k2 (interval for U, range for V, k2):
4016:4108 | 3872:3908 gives 61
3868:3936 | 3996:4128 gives 47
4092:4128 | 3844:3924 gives 66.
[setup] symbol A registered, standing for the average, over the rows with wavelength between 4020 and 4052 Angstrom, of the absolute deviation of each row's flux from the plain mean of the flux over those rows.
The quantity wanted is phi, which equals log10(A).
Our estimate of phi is 0.74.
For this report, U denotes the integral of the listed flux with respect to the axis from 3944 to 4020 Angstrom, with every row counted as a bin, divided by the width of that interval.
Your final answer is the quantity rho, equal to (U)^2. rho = 1423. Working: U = 38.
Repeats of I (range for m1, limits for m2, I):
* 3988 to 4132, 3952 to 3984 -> 7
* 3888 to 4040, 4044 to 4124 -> 3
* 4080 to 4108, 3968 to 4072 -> 5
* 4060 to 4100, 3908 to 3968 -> 7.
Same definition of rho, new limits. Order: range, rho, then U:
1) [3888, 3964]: 791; 28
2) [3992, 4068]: 2174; 47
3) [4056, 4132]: 2506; 50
